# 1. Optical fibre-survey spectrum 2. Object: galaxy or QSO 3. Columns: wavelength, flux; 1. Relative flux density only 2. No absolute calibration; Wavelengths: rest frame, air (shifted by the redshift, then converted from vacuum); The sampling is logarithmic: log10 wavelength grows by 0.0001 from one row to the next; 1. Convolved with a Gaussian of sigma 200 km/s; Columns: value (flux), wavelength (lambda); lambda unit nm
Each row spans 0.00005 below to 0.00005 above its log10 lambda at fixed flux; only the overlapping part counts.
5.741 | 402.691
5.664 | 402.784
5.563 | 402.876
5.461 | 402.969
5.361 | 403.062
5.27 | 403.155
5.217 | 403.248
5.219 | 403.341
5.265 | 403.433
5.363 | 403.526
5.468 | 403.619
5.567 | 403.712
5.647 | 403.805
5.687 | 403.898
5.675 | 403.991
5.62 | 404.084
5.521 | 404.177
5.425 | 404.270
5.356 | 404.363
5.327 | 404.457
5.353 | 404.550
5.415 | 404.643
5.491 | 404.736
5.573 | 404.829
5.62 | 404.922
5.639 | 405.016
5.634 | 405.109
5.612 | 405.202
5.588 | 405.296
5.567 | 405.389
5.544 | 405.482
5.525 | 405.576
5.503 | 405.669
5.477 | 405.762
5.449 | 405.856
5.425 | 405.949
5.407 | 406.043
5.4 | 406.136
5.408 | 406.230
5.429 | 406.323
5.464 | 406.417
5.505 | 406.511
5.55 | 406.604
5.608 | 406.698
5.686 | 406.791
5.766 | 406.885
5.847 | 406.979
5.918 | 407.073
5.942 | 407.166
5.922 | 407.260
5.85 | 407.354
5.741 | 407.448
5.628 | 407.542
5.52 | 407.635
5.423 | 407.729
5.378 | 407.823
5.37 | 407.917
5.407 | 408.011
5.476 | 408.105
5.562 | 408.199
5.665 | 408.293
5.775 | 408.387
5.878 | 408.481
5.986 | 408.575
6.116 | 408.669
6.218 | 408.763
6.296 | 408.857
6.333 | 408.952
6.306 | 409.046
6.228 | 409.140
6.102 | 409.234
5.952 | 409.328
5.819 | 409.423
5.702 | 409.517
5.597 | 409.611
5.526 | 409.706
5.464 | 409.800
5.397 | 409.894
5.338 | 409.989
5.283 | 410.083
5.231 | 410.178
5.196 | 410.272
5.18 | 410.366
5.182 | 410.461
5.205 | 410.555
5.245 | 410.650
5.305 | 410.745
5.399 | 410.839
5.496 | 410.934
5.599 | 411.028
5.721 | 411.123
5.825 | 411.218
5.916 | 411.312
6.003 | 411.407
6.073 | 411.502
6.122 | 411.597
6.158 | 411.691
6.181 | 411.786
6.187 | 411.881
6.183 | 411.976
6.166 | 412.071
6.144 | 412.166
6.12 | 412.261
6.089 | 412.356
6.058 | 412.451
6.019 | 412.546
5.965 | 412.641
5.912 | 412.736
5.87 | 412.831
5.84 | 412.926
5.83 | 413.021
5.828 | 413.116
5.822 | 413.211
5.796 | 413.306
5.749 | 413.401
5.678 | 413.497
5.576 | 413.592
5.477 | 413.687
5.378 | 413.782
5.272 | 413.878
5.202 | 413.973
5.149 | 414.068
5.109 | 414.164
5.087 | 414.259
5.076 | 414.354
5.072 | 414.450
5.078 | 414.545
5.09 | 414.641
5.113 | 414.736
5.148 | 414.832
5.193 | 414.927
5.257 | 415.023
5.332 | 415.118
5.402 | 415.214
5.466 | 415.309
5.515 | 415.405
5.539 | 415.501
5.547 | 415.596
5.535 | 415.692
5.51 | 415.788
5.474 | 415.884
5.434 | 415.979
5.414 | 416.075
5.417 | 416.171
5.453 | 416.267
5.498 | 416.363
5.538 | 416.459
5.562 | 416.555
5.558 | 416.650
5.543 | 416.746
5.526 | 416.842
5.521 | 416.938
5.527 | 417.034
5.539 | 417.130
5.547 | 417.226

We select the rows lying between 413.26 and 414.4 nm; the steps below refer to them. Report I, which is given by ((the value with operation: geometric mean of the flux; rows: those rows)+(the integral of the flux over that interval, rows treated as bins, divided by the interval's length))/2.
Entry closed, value 5.38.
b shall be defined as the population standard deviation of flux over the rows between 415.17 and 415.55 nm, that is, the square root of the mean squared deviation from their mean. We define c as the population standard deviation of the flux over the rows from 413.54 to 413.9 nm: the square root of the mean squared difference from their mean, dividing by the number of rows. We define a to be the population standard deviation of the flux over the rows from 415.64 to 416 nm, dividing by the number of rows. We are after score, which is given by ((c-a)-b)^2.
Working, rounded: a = 0.04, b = 0.05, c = 0.11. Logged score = 0.001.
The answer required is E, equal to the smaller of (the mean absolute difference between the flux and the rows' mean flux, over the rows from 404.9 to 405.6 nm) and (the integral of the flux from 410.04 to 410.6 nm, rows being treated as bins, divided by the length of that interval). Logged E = 0.035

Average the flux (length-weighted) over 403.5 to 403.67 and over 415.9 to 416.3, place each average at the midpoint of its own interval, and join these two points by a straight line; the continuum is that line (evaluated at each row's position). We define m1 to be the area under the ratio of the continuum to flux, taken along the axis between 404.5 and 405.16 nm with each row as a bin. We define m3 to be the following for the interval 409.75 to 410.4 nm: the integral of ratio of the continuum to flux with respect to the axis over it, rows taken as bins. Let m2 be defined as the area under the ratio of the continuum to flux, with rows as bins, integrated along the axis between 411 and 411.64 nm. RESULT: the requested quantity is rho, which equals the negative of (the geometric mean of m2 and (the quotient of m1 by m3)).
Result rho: -0.756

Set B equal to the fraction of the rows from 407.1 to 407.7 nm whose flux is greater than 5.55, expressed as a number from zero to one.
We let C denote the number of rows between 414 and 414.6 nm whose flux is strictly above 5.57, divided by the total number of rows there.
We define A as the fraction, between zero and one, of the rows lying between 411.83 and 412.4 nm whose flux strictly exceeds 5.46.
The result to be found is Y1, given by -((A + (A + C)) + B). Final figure -2.8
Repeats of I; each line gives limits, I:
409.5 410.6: 5.35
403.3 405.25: 5.50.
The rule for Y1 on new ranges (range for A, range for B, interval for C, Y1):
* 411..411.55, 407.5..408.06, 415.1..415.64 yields -2.2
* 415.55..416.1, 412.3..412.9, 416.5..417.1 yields -2.3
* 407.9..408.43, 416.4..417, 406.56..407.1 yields -2.5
